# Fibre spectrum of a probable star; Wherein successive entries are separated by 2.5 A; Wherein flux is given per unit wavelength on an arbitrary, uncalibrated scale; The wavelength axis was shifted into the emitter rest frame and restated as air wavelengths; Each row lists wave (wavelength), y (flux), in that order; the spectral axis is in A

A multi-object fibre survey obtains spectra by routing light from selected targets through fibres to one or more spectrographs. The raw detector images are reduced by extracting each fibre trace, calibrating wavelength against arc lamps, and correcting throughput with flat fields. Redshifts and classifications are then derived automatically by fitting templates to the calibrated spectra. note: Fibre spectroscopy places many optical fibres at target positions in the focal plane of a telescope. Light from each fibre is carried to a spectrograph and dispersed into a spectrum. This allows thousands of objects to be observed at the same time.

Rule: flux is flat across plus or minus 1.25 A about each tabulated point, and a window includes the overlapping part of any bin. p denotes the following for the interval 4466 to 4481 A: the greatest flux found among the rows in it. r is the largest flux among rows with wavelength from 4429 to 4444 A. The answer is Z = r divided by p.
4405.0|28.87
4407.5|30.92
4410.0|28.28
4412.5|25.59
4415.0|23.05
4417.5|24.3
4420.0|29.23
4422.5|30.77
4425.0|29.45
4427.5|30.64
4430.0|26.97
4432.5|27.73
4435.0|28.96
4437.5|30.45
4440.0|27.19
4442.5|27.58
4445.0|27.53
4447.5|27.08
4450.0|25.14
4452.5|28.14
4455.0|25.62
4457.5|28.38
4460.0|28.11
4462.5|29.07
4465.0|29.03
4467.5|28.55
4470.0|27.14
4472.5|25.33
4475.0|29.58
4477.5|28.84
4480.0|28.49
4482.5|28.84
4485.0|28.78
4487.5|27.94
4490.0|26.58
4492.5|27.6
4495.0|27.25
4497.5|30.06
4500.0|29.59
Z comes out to 1.03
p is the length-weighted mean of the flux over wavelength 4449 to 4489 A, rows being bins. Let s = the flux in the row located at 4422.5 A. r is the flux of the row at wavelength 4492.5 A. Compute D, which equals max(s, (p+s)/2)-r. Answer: 3.2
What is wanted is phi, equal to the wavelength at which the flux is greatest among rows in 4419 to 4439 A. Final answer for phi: 4422.5 A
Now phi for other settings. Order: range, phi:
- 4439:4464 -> 4462.5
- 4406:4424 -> 4407.5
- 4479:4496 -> 4482.5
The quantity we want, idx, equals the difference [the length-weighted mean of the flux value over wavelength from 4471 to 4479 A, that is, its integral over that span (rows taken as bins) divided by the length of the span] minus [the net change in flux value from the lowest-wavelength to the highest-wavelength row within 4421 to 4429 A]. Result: 28.0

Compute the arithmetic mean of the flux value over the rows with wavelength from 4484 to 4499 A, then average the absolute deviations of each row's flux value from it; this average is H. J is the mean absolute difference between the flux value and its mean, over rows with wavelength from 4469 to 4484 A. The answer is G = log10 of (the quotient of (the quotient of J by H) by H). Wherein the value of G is 0.1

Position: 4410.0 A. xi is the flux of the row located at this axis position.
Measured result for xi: 28.28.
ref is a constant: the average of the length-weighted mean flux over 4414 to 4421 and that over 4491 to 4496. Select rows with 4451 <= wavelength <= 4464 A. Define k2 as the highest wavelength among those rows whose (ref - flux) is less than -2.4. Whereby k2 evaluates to 4462.5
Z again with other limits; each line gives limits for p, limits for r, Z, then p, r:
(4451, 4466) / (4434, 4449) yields 1.05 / 29.07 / 30.45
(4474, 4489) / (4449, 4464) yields 0.98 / 29.58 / 29.07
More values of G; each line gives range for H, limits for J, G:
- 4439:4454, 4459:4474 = 0.4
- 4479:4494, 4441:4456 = 0.3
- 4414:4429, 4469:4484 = -0.8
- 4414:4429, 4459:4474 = -0.9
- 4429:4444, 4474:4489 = -0.5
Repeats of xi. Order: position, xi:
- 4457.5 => 28.38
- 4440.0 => 27.19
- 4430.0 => 26.97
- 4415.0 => 23.05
